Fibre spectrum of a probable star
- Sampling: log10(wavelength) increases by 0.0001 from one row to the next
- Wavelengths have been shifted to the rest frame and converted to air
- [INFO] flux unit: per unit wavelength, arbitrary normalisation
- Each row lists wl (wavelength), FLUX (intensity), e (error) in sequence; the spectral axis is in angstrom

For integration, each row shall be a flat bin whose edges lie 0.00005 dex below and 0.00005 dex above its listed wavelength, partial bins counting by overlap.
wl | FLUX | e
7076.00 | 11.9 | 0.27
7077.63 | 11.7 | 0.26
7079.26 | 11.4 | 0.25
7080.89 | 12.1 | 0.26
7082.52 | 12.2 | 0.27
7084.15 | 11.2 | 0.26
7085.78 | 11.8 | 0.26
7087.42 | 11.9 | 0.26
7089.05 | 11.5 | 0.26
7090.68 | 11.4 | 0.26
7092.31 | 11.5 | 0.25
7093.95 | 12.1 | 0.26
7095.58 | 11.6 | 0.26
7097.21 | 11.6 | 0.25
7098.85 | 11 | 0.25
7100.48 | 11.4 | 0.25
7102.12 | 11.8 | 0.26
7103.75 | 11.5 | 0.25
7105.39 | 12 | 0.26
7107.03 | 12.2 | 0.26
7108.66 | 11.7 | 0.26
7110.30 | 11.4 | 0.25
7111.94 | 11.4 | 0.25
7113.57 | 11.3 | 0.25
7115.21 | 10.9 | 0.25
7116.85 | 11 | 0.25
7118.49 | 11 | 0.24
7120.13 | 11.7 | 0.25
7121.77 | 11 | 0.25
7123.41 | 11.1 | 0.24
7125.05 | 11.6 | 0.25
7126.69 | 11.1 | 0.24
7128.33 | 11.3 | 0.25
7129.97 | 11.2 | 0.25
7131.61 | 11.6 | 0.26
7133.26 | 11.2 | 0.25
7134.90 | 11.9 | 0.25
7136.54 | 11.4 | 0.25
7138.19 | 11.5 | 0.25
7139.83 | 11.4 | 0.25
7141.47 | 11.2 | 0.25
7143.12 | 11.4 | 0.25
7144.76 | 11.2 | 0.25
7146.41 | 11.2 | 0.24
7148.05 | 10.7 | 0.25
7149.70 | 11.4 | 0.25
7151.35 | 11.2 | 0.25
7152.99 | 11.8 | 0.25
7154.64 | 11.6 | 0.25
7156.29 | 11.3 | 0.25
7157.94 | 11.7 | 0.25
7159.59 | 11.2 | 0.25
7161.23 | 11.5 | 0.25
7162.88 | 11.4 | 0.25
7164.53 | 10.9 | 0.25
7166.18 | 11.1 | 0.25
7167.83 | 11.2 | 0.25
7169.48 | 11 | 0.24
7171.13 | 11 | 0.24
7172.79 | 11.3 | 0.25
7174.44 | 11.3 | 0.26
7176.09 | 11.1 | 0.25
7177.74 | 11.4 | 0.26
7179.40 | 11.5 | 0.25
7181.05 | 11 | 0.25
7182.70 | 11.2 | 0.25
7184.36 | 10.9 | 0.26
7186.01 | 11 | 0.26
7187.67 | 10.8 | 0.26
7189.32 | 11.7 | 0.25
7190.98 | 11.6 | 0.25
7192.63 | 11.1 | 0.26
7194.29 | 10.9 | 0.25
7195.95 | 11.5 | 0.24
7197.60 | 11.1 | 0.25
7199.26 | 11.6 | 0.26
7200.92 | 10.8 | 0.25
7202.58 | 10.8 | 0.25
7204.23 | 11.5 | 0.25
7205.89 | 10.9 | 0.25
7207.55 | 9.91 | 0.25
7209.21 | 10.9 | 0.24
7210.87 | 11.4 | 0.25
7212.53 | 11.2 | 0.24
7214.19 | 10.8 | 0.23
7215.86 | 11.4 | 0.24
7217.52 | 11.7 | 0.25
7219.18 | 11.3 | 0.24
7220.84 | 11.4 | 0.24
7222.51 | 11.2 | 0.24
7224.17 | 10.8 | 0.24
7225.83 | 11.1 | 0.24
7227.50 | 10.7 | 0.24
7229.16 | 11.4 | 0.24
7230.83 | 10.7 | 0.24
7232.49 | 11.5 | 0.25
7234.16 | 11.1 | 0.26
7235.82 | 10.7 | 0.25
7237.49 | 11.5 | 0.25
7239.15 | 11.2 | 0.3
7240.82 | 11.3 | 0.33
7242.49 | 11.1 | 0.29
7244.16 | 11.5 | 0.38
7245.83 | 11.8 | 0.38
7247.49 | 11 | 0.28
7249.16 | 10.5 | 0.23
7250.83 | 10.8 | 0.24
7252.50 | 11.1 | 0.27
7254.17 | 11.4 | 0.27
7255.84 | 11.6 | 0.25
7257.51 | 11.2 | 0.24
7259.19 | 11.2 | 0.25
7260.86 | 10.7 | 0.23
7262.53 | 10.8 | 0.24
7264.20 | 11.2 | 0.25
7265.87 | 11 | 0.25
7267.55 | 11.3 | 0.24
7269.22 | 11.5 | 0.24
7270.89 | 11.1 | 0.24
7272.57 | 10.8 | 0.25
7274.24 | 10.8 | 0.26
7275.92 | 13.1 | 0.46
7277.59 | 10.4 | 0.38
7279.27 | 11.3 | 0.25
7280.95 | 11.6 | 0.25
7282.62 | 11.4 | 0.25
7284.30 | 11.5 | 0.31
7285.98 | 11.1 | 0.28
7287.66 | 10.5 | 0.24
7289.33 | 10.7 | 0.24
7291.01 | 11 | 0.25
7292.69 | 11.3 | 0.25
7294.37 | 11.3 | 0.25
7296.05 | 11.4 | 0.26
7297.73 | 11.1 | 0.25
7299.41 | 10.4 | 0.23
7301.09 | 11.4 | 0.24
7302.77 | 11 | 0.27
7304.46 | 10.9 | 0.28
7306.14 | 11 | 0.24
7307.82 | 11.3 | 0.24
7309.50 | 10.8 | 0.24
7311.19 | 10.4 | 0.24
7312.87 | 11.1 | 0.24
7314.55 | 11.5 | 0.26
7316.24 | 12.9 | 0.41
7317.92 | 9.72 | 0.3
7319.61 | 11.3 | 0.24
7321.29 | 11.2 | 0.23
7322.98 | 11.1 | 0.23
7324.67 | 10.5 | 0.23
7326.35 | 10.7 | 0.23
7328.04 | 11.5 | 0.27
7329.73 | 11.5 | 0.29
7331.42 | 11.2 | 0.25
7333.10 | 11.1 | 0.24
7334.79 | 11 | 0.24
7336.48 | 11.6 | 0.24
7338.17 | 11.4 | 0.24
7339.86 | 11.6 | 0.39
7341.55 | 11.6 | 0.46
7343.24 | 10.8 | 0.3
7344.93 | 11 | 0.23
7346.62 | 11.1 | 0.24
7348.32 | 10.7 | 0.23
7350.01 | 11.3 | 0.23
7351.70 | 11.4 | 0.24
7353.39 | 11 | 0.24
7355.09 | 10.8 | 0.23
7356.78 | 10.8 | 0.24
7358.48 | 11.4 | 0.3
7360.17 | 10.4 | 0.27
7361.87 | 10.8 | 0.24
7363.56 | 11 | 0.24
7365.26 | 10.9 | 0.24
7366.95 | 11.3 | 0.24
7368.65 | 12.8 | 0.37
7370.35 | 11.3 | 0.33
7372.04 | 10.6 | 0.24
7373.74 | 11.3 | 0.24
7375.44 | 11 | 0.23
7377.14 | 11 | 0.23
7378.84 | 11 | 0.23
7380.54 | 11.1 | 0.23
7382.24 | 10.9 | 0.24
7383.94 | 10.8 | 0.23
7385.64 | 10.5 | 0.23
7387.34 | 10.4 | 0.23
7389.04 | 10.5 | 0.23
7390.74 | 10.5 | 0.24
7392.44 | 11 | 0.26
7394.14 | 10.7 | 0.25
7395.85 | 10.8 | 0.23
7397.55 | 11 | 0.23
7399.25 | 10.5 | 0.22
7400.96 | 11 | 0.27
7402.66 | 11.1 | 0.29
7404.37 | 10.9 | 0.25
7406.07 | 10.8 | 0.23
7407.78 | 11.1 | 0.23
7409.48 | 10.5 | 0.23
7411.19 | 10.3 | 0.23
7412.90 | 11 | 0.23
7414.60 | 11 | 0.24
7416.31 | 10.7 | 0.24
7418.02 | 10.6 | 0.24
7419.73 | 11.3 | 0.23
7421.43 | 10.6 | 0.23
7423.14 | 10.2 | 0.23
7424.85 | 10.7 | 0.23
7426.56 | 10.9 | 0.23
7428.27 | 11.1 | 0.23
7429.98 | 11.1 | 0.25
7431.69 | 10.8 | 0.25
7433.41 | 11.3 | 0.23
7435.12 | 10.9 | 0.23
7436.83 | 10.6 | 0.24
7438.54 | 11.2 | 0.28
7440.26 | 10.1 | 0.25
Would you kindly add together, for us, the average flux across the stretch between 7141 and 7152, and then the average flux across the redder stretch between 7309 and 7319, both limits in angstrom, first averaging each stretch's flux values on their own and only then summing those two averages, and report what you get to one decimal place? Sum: 22.3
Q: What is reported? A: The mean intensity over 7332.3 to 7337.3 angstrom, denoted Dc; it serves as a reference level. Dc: 11.2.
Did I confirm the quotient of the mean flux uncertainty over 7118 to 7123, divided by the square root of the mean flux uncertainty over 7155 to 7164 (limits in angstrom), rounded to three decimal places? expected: 0.493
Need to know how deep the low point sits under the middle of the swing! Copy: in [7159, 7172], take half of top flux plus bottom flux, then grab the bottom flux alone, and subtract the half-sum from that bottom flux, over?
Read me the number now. -0.30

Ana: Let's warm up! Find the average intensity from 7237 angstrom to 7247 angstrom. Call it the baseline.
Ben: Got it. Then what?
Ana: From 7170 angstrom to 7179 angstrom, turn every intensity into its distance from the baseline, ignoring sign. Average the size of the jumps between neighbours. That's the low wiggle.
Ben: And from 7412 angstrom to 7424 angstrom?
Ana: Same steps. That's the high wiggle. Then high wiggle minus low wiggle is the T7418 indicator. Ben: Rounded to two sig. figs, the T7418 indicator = 0.17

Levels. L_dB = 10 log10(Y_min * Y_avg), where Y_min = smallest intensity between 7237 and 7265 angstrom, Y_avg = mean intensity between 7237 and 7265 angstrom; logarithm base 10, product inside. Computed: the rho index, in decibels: 20.7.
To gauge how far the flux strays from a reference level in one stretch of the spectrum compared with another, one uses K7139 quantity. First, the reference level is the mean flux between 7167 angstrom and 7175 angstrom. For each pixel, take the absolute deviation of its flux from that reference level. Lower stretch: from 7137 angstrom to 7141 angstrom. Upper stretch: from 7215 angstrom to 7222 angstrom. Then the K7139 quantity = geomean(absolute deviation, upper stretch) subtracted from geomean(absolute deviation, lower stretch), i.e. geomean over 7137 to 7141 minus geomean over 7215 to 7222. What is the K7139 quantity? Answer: 0.0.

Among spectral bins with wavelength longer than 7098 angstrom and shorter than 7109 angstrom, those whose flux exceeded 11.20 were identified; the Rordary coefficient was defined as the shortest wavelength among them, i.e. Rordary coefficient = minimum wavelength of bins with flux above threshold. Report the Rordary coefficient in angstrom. 7100.48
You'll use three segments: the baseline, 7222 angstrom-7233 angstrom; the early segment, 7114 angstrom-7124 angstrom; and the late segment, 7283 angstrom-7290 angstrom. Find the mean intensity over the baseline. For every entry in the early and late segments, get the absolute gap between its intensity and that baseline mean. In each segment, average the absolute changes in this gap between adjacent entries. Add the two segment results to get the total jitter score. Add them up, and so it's 0.63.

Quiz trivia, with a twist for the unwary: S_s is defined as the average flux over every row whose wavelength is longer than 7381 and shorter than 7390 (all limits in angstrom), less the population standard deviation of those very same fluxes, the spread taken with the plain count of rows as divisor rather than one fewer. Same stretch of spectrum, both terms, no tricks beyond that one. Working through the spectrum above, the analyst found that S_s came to 10.4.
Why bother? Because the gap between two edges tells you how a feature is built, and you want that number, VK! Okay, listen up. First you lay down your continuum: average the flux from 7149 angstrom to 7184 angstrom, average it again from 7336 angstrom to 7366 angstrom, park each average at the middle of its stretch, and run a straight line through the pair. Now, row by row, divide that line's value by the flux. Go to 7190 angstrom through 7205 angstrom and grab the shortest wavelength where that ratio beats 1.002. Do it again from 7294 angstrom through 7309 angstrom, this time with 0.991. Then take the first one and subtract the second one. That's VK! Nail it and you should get -105.1 angstrom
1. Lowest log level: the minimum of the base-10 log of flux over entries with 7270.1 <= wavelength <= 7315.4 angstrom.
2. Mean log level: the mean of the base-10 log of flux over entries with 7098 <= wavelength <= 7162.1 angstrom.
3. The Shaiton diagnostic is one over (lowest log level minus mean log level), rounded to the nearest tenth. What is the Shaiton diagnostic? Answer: -25.6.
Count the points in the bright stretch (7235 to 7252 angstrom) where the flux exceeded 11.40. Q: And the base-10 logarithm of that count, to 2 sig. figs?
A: 0.48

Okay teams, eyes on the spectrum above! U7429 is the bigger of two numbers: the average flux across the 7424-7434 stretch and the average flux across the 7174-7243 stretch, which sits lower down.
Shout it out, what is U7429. 11.1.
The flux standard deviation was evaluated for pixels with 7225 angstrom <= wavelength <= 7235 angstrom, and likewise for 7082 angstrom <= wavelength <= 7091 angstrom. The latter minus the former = 0.0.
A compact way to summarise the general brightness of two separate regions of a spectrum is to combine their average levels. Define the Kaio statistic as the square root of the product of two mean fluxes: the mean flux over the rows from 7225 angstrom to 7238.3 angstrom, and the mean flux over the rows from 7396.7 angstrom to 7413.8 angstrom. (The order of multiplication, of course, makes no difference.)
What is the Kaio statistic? 11.0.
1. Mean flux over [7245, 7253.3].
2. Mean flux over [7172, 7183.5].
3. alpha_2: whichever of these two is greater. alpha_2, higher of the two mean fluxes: 11.3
